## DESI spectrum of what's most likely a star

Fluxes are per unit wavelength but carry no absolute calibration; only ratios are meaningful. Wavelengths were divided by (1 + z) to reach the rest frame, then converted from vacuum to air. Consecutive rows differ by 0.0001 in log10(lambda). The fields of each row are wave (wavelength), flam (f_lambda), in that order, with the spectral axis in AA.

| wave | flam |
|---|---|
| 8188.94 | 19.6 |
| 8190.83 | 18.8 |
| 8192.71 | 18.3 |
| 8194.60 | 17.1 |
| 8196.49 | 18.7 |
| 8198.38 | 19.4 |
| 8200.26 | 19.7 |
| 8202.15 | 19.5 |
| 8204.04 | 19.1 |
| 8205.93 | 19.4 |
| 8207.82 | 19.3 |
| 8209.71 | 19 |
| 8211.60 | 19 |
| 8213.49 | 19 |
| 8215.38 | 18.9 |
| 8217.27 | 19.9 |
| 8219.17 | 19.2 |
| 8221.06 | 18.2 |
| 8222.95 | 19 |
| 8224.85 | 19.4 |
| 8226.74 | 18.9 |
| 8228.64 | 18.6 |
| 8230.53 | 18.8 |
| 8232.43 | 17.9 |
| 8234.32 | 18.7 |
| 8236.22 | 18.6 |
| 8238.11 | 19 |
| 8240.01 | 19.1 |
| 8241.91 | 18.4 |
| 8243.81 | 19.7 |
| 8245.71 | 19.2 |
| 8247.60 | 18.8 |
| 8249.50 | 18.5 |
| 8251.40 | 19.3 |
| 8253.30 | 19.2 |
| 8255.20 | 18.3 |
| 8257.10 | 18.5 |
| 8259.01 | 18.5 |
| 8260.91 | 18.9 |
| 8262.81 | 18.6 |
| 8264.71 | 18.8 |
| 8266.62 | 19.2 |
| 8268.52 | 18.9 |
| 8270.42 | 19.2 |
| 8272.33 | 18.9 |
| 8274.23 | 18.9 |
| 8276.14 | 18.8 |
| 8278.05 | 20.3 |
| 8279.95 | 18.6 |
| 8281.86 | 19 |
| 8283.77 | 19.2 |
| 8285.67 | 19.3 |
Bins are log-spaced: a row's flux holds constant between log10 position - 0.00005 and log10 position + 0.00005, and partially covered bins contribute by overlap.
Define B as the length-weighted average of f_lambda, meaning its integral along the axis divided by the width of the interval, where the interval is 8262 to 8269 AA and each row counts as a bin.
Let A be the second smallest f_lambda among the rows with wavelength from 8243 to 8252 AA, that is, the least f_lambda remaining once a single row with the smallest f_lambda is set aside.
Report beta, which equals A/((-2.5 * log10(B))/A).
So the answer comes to -111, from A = 18.8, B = 18.9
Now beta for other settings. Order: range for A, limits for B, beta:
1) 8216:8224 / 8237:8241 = -113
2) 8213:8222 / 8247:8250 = -112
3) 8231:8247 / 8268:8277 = -106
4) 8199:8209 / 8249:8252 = -117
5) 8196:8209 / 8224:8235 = -115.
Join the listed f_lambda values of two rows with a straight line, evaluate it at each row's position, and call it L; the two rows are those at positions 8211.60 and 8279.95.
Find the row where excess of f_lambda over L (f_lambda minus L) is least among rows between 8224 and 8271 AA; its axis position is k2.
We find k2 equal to 8232.43 AA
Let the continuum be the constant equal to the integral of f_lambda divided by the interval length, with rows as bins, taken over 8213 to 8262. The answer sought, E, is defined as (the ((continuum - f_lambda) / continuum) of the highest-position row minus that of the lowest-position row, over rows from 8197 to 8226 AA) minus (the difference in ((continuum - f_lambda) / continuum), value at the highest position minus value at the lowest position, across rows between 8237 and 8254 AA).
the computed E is 0.011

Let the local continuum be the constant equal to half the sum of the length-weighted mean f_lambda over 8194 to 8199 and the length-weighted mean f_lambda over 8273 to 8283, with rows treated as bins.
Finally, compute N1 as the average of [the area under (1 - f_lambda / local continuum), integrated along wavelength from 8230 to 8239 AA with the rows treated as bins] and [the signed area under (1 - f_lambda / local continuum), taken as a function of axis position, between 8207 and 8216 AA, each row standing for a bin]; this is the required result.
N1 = -0.028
